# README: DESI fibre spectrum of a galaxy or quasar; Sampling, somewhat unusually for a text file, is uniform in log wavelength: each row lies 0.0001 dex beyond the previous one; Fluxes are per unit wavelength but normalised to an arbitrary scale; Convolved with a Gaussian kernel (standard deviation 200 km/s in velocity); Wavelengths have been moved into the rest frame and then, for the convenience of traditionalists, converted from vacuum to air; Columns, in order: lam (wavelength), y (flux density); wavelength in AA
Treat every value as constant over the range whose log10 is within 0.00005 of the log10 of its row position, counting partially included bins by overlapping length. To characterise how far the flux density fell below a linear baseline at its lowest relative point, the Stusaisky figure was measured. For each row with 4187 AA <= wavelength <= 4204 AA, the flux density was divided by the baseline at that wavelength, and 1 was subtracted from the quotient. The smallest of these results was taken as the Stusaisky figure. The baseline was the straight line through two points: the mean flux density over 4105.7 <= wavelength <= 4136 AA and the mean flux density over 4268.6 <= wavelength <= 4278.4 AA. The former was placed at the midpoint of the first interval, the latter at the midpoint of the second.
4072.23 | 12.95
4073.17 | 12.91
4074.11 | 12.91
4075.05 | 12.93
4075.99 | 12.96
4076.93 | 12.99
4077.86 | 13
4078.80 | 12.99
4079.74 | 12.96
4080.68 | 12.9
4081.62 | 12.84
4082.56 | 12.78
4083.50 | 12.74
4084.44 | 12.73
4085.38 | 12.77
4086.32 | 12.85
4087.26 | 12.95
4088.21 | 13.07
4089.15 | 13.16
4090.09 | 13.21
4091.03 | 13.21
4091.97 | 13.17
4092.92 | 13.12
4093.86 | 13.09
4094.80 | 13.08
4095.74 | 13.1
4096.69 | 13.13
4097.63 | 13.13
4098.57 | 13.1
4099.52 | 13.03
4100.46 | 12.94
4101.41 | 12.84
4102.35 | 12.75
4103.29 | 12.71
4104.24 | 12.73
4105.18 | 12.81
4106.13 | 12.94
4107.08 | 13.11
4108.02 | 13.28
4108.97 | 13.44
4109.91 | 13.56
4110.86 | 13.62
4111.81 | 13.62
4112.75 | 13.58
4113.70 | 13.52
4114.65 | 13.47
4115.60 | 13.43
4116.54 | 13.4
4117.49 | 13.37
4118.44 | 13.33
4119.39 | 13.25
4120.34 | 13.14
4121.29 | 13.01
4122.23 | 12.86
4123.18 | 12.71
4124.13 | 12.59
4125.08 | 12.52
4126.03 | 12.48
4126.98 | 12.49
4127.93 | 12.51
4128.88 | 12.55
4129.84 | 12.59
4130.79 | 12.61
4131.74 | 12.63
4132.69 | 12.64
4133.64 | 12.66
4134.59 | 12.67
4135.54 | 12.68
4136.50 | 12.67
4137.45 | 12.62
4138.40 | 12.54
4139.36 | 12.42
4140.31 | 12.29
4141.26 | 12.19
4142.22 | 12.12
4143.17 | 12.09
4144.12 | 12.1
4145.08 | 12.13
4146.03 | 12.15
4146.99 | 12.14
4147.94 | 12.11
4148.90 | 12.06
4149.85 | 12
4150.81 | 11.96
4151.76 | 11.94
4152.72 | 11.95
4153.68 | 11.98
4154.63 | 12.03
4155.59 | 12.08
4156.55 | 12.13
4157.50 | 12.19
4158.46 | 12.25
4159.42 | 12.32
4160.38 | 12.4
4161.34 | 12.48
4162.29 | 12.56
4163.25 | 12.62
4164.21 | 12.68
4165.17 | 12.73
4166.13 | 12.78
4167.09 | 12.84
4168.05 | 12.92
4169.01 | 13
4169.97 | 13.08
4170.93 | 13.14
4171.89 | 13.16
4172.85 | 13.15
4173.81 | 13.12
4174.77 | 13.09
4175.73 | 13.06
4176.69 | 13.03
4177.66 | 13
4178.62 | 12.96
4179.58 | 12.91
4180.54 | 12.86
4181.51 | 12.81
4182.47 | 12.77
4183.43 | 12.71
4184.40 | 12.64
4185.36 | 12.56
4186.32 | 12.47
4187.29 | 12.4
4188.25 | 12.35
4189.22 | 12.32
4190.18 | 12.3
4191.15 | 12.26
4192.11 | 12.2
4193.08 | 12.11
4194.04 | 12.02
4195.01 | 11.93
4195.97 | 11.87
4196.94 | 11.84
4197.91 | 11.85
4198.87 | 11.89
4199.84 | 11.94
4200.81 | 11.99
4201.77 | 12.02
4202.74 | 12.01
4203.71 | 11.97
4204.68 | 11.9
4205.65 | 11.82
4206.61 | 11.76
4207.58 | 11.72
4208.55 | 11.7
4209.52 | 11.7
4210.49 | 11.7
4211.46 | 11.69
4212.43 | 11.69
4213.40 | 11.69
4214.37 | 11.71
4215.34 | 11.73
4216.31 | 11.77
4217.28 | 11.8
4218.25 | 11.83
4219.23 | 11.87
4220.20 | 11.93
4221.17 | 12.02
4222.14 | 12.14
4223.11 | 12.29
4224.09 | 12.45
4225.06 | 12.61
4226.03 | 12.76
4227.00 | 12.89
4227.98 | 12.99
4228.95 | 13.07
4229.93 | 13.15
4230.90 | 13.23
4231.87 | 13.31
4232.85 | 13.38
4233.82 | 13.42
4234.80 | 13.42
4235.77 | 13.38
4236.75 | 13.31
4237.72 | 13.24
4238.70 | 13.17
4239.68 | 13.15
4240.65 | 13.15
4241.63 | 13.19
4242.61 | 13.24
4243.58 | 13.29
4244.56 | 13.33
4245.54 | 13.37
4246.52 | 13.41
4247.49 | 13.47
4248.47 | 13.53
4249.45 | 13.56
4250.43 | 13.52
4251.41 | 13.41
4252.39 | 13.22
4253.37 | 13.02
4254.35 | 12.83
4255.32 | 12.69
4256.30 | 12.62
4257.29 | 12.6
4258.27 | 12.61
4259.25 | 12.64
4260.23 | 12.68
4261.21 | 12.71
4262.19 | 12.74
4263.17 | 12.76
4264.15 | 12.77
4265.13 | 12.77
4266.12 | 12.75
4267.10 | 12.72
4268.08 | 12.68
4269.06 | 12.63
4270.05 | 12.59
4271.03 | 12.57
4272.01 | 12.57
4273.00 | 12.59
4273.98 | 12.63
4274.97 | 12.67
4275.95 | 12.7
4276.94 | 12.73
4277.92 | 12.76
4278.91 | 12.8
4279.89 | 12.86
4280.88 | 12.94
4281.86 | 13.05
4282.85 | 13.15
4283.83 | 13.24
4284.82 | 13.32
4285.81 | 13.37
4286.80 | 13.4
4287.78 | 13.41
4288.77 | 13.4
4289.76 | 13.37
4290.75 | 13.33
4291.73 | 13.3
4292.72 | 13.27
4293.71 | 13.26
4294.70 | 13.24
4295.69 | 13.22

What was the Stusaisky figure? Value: -0.08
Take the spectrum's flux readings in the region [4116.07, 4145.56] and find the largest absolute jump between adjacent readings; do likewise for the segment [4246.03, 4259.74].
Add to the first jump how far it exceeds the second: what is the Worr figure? 0.10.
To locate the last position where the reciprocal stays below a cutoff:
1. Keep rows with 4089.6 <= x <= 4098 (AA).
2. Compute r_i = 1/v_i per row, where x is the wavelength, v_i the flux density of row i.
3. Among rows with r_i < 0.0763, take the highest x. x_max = 4097.63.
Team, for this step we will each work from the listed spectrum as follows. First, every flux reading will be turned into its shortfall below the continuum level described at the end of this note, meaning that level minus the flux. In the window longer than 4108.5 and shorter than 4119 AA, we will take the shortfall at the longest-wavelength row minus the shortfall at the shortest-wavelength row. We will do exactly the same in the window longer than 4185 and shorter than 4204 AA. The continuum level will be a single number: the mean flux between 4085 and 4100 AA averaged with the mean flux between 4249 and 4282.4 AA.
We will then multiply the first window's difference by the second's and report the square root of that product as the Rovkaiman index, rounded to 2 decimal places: 0.25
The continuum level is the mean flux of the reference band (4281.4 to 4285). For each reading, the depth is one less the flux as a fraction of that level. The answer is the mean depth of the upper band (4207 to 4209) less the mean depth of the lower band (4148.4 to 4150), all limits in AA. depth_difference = 0.024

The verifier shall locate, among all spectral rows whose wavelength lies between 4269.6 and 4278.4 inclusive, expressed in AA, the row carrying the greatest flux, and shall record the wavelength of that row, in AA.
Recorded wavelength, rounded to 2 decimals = 4277.92 AA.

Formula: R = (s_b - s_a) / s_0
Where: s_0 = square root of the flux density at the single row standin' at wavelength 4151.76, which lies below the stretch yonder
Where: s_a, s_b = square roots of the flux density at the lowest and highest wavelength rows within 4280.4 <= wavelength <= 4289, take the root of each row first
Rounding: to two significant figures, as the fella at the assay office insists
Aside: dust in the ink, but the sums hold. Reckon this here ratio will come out 0.018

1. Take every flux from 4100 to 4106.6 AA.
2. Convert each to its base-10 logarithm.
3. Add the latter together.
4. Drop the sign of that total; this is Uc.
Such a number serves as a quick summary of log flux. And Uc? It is 7.75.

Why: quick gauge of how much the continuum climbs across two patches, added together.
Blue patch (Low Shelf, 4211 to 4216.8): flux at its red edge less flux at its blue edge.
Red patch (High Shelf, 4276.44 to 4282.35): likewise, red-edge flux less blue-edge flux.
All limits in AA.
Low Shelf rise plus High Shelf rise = 0.4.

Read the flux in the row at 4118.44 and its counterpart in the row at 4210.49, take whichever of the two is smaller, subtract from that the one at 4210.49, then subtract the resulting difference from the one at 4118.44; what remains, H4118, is 13.3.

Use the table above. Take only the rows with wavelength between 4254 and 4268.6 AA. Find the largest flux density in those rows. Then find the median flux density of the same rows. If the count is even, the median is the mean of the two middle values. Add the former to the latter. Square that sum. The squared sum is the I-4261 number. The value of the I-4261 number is 652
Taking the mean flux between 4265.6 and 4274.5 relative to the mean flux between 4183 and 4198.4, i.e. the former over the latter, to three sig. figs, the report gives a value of 1.03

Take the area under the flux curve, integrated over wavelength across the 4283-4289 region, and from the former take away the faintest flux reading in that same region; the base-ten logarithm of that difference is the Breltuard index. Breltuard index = 1.8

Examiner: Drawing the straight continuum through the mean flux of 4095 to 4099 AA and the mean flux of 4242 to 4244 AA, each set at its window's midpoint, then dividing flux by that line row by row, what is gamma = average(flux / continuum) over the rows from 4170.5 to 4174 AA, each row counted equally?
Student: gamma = 1.00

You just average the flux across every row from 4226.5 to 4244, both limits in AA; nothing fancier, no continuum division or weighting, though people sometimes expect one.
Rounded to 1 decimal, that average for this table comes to 13.2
